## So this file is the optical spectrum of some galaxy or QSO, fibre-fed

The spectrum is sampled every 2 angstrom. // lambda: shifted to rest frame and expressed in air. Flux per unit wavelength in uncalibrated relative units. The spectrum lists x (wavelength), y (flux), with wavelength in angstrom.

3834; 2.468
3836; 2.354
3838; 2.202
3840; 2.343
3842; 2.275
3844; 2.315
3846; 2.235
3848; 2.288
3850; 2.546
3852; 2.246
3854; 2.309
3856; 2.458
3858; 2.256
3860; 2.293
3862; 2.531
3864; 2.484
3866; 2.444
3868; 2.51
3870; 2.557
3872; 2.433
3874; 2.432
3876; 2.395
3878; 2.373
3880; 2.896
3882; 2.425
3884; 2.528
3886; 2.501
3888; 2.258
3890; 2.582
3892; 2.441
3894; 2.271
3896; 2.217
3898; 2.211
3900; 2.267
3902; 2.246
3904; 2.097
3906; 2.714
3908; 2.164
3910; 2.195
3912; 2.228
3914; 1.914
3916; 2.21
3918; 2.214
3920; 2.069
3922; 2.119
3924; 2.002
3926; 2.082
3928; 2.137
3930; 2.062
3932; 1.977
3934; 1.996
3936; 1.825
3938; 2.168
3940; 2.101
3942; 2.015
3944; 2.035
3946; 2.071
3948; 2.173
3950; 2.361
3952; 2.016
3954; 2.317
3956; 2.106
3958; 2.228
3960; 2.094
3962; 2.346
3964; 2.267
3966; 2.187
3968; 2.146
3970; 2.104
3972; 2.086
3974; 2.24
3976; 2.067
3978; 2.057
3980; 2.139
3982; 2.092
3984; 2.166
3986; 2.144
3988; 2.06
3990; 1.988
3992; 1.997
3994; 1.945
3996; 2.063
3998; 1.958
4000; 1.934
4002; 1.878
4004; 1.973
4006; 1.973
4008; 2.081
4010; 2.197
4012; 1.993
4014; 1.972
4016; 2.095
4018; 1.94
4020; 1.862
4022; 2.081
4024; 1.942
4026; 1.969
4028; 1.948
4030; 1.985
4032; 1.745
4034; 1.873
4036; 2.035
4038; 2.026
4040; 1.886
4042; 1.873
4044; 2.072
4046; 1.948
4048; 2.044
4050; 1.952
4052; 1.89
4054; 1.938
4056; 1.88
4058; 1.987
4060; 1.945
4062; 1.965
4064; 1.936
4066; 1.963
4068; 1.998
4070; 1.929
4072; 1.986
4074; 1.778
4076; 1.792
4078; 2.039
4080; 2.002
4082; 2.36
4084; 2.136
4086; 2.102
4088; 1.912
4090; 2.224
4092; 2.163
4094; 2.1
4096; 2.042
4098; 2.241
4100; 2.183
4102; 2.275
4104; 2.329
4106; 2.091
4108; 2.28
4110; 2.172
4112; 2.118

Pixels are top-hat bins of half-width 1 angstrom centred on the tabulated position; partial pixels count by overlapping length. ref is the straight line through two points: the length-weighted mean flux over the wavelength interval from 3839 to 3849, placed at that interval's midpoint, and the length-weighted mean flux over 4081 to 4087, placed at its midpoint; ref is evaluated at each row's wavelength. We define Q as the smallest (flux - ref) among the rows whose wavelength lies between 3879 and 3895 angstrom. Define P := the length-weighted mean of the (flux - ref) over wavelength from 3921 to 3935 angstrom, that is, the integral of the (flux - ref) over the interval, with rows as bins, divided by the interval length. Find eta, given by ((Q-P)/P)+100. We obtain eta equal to 99.1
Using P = -0.21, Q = -0.02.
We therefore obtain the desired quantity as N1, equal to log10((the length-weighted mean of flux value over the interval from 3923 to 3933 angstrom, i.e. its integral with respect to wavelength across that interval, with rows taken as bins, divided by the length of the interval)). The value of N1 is 0.31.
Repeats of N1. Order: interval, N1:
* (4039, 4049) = 0.29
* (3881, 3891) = 0.39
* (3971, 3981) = 0.33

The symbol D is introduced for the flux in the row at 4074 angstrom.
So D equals 1.778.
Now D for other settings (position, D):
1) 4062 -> 1.965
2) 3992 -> 1.997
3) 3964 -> 2.267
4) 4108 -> 2.28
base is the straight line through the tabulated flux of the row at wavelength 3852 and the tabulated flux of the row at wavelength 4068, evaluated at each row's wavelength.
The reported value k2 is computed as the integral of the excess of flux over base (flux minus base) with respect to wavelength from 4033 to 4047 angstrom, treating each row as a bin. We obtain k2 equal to -1.0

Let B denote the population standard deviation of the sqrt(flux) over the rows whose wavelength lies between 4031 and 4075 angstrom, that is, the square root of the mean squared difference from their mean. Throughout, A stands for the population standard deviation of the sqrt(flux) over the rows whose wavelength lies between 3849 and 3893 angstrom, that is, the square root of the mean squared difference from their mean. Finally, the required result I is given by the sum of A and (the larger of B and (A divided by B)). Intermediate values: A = 0.044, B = 0.028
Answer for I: 1.6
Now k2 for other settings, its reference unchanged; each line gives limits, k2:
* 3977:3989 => 0.2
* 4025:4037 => -1.4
